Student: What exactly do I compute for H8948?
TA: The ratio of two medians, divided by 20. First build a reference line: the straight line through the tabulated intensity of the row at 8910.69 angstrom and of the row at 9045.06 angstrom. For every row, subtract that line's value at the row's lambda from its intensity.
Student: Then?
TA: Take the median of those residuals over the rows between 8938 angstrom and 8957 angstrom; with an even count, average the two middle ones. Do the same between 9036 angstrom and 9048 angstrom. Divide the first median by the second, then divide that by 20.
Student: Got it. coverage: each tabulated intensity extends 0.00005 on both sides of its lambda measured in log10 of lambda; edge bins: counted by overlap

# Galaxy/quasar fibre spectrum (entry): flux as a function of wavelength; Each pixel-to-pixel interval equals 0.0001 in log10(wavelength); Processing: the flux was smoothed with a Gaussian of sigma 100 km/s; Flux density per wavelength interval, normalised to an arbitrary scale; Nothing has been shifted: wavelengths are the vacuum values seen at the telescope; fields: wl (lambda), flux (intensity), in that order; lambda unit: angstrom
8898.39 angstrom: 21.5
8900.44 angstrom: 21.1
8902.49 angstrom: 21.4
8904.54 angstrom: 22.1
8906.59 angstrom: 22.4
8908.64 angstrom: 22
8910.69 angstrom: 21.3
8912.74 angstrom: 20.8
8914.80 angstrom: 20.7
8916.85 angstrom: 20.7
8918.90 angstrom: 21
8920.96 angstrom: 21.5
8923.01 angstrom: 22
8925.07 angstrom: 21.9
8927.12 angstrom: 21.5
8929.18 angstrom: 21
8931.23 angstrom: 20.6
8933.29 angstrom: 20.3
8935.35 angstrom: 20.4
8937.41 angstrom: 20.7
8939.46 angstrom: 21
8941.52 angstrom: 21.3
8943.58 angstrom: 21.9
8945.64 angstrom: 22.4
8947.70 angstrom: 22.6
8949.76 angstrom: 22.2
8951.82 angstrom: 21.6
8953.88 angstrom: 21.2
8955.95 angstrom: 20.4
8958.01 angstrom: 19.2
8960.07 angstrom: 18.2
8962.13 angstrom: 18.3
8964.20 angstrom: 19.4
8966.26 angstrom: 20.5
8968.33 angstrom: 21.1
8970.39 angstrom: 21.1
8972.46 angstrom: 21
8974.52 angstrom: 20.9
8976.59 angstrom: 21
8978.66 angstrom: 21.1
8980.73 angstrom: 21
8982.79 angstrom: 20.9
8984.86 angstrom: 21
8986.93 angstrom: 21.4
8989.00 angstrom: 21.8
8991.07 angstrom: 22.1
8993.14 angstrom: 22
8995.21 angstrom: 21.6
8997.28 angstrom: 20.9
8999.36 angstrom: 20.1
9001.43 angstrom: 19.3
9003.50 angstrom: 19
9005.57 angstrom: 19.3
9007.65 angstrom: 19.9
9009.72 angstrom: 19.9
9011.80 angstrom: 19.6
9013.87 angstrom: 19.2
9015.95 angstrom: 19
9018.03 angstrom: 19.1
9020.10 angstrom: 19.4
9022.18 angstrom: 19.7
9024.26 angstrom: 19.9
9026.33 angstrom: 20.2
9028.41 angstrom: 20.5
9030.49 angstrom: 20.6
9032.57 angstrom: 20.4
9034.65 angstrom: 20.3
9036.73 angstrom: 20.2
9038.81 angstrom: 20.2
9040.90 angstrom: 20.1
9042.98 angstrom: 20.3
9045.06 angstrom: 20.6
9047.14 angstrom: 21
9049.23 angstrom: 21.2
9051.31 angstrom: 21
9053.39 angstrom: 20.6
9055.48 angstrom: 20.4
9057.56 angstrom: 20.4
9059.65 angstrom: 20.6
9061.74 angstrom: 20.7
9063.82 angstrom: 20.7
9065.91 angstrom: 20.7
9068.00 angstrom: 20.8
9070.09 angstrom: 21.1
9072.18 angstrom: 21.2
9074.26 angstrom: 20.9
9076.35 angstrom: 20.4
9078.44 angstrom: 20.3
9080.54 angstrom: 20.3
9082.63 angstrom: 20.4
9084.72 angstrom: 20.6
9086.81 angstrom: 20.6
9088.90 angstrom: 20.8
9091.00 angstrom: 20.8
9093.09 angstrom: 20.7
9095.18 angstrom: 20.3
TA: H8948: -0.07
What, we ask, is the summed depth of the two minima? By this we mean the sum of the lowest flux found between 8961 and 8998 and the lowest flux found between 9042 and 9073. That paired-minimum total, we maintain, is 38.6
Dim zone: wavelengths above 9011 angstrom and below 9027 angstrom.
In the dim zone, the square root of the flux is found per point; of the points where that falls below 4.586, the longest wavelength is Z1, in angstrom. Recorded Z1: 9026.33 angstrom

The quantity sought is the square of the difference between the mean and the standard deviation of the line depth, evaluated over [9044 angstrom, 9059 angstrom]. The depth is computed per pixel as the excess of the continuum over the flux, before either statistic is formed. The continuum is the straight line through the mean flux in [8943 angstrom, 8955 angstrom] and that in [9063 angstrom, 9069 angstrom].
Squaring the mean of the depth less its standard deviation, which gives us 0.0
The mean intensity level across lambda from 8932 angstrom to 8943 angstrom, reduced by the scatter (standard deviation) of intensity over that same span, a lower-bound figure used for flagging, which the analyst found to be 20.4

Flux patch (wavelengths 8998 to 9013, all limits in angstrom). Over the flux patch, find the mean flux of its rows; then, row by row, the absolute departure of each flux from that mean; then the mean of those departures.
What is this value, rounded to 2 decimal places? 0.33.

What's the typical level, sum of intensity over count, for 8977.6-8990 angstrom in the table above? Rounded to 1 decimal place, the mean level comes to 21.2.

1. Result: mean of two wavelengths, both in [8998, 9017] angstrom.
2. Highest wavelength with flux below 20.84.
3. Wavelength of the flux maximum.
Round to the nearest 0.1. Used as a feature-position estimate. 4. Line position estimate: 9007.7 angstrom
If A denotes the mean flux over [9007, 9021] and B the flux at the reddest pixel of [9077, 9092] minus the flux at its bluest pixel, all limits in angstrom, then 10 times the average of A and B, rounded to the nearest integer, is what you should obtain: 100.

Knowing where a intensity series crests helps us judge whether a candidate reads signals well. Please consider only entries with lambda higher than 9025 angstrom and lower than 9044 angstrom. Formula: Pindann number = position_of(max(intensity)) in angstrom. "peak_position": 9030.49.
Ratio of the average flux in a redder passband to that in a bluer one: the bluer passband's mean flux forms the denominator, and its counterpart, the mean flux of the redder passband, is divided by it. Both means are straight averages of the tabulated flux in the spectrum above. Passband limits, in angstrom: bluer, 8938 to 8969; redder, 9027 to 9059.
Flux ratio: 0.99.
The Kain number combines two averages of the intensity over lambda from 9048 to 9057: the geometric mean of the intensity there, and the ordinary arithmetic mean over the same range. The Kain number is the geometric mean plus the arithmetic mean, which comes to 41.6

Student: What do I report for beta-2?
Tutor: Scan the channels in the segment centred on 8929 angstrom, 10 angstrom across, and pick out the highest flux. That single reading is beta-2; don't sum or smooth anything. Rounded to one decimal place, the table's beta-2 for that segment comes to 21.9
